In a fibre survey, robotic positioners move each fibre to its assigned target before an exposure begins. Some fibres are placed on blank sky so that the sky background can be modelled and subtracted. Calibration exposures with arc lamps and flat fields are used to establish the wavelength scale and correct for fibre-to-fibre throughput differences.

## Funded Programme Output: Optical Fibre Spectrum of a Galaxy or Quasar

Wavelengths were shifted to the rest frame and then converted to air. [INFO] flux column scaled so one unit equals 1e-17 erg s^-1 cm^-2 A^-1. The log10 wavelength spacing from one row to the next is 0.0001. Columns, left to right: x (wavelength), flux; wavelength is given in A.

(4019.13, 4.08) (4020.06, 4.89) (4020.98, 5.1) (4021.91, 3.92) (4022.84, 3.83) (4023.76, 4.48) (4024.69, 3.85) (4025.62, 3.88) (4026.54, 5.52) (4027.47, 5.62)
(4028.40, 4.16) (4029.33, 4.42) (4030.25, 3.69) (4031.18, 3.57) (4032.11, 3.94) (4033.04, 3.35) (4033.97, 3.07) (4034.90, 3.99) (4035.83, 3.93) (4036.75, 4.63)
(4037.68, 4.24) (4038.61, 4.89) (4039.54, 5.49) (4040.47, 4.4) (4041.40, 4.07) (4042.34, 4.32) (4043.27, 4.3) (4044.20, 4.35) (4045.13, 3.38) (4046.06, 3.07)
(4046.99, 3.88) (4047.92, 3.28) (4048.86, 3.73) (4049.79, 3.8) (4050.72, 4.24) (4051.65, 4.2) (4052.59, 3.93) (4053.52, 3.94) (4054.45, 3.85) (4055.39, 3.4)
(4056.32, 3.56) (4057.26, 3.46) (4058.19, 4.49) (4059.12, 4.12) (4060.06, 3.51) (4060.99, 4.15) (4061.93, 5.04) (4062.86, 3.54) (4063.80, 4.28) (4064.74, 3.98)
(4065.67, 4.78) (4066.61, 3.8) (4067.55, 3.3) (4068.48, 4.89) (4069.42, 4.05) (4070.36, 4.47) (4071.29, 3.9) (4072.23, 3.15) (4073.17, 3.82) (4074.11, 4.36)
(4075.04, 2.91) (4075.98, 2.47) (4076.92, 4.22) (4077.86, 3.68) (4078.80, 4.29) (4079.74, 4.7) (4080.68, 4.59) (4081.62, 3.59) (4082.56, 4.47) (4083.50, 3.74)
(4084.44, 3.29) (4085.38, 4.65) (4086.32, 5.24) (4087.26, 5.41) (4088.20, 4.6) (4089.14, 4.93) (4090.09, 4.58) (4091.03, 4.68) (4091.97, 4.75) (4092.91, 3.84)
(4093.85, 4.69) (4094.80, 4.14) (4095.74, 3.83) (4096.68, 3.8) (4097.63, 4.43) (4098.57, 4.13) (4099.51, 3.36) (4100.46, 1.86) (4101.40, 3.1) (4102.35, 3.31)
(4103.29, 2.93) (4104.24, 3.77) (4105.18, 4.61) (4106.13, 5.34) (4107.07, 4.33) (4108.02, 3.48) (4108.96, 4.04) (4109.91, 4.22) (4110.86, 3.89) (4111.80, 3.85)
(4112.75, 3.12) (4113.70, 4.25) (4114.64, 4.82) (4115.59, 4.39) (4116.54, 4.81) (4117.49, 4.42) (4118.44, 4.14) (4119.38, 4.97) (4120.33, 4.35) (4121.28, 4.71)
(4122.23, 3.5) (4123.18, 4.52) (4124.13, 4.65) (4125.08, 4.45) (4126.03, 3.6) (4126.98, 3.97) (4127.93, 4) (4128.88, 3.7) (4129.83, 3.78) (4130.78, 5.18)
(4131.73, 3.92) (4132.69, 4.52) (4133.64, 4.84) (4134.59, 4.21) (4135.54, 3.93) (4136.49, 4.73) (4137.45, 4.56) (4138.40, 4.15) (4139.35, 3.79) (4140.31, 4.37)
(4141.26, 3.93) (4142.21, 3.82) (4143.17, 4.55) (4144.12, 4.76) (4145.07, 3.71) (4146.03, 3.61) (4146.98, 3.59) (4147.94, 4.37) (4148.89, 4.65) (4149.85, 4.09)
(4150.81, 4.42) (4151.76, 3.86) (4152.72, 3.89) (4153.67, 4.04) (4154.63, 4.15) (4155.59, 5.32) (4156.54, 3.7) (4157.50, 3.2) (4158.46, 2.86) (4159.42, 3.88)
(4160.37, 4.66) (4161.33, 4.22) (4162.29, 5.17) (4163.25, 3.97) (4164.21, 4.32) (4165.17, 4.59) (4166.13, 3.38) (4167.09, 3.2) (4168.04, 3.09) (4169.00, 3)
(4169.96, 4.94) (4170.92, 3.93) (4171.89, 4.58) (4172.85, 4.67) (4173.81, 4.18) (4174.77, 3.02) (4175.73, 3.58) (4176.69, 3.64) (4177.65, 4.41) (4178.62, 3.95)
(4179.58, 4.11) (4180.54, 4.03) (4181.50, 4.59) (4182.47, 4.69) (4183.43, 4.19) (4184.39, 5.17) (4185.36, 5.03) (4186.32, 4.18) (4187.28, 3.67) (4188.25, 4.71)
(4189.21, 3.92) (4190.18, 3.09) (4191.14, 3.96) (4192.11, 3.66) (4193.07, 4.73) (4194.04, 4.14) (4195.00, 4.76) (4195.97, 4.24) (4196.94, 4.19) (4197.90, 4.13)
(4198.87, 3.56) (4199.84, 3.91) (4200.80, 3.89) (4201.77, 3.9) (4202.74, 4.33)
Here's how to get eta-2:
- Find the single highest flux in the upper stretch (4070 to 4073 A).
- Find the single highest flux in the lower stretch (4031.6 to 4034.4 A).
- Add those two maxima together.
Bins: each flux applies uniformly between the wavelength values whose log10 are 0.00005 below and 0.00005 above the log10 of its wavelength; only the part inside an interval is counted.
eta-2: 8.4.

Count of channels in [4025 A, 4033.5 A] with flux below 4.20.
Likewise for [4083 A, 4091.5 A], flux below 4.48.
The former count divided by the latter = 3.00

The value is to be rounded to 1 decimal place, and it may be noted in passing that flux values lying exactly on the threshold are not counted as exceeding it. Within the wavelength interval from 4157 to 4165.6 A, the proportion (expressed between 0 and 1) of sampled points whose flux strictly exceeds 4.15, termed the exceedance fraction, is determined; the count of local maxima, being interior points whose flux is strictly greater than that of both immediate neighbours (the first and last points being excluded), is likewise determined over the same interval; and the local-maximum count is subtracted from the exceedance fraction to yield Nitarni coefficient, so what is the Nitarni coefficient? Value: -1.4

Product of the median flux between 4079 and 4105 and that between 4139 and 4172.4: 16.4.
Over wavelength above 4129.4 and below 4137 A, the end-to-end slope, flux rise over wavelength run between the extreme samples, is 0.14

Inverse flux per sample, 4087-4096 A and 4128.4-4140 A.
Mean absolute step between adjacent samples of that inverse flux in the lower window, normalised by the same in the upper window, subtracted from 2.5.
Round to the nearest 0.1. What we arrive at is 1.7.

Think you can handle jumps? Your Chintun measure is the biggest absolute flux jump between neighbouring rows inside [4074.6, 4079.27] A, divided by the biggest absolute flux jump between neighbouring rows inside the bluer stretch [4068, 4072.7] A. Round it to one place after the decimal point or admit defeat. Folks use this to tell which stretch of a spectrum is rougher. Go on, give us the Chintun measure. 2.1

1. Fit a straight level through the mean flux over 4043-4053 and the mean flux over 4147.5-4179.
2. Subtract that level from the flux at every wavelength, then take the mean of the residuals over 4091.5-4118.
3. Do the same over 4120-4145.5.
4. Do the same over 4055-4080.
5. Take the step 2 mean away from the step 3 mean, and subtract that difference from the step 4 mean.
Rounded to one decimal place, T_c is -0.1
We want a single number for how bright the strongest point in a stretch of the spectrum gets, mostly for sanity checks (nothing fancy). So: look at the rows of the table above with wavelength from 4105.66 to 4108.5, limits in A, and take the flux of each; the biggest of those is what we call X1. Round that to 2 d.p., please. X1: 5.34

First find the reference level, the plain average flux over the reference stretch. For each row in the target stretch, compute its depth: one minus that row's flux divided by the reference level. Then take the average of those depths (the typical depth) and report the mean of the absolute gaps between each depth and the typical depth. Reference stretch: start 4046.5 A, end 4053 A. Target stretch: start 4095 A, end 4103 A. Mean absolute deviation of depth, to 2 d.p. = 0.15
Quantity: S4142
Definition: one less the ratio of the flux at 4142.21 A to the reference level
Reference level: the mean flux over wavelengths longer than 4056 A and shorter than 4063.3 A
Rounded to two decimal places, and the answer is 0.04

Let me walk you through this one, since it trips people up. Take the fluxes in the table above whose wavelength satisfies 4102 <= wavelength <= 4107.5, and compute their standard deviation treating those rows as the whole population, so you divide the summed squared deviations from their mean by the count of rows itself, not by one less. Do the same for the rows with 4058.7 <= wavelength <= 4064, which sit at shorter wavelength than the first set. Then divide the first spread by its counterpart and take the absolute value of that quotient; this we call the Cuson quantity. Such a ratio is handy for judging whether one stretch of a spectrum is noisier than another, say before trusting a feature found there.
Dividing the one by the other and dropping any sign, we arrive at 1.6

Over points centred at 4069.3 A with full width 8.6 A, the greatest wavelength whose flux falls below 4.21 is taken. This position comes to 4073.17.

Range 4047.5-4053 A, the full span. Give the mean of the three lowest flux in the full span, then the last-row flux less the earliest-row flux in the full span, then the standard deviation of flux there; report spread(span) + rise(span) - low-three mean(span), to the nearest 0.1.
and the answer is -2.6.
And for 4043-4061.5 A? -3.0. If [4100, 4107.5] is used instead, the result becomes 0.9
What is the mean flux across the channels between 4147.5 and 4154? 4.19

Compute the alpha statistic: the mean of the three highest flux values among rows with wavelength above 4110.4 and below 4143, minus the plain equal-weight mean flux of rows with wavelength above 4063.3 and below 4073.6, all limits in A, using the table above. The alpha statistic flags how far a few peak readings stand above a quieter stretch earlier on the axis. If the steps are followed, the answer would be 0.96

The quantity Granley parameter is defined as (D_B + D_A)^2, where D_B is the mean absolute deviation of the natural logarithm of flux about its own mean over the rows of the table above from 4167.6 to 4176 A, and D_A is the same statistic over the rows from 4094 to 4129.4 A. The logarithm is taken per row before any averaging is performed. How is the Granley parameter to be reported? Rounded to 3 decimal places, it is 0.091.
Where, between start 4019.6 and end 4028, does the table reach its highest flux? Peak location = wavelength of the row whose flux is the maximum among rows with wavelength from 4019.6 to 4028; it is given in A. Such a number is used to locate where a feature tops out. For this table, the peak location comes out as 4027.47 A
